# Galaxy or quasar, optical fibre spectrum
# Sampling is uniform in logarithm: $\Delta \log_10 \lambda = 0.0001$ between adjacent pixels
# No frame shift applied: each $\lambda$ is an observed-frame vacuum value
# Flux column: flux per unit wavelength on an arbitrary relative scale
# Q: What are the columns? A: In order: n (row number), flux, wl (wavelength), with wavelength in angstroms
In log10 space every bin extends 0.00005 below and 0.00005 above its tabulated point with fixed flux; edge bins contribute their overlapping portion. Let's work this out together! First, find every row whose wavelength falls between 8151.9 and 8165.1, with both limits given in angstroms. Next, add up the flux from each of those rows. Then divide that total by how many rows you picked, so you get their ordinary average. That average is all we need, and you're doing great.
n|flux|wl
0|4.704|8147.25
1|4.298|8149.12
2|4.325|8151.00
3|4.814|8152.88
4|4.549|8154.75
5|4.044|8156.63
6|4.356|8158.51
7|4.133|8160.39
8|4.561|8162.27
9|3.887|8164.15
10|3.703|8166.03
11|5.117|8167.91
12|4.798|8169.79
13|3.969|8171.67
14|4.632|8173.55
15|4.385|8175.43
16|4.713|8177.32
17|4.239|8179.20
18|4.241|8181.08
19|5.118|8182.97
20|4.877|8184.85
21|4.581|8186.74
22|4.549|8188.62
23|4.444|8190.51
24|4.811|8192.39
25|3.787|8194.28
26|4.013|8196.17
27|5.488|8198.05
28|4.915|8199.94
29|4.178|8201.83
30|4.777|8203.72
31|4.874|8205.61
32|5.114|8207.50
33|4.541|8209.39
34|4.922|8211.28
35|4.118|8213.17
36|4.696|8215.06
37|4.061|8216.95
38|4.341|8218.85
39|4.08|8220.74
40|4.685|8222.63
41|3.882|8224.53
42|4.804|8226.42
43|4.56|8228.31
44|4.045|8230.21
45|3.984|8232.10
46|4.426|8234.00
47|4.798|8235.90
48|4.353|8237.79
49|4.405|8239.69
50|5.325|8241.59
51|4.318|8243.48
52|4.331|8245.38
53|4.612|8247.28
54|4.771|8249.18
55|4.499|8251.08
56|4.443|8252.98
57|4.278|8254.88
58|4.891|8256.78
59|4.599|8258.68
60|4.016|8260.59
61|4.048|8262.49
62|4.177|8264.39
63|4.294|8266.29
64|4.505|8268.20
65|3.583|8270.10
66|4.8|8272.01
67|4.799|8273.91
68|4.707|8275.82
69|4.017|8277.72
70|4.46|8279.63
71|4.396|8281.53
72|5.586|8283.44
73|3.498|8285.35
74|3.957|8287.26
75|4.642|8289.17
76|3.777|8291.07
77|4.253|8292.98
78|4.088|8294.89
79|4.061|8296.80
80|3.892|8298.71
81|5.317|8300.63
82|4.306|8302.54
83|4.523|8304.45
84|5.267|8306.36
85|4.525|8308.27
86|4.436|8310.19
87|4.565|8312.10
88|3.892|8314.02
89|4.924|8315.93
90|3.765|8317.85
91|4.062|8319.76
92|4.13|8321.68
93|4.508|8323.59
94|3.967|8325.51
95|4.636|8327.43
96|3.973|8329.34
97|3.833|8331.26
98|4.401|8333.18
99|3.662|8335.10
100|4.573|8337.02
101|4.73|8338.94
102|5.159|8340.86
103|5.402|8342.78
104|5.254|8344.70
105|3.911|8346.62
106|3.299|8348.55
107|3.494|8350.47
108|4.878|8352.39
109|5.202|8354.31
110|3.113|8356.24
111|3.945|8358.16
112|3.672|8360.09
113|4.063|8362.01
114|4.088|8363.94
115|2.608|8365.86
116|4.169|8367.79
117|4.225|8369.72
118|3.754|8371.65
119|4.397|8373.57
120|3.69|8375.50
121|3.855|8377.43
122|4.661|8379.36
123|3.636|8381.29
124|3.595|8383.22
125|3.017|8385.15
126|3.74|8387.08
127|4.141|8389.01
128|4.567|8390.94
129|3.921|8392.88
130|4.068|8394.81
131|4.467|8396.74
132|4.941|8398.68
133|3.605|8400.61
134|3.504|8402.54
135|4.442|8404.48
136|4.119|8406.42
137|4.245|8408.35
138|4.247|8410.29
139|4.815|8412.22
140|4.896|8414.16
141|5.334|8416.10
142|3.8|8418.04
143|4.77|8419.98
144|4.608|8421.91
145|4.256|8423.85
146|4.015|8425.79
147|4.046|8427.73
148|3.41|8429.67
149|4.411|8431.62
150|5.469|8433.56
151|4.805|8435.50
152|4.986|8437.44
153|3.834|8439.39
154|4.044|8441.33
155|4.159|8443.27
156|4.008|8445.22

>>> 4.33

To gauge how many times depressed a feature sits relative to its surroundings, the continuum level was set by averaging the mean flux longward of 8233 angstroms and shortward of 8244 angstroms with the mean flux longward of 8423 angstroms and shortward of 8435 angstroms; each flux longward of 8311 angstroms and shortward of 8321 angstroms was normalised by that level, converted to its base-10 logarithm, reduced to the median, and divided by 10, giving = -0.004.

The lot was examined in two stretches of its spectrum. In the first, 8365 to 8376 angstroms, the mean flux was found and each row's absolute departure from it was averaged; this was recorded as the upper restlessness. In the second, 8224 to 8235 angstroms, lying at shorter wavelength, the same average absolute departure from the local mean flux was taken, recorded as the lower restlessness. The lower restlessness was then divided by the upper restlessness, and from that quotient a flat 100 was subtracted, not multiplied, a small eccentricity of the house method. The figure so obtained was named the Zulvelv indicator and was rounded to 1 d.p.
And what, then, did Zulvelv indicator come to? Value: -99.3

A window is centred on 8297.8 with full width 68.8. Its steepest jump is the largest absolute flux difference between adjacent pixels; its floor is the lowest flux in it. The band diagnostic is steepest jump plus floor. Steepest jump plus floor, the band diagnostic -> 5.6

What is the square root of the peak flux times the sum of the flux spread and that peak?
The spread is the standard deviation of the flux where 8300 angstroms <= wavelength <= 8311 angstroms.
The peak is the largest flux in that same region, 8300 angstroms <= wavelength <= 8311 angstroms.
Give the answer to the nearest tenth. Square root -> 5.5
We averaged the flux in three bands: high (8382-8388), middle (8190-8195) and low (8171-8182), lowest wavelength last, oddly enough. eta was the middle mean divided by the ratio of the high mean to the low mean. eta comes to 5.5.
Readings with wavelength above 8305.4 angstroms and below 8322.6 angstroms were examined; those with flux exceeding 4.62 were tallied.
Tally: 2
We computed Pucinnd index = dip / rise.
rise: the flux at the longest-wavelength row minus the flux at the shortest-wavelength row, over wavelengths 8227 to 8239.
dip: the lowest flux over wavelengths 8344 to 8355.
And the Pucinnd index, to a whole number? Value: -16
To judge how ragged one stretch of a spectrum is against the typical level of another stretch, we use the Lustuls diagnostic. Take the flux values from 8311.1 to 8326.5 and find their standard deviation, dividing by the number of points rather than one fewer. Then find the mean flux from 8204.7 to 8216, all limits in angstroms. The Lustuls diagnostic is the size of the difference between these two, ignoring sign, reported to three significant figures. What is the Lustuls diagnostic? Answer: 4.34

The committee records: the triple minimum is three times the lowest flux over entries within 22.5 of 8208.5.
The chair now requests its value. 11.4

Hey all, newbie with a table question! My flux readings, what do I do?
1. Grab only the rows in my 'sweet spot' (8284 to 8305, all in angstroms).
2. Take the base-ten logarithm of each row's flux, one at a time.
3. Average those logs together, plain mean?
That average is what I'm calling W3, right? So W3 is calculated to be 0.62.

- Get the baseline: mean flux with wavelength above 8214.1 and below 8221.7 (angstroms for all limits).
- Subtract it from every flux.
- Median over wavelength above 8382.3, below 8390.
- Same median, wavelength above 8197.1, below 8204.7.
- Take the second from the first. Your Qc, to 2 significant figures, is -1.2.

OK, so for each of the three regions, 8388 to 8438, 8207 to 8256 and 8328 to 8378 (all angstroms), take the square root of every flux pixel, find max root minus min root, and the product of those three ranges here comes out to 0.118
